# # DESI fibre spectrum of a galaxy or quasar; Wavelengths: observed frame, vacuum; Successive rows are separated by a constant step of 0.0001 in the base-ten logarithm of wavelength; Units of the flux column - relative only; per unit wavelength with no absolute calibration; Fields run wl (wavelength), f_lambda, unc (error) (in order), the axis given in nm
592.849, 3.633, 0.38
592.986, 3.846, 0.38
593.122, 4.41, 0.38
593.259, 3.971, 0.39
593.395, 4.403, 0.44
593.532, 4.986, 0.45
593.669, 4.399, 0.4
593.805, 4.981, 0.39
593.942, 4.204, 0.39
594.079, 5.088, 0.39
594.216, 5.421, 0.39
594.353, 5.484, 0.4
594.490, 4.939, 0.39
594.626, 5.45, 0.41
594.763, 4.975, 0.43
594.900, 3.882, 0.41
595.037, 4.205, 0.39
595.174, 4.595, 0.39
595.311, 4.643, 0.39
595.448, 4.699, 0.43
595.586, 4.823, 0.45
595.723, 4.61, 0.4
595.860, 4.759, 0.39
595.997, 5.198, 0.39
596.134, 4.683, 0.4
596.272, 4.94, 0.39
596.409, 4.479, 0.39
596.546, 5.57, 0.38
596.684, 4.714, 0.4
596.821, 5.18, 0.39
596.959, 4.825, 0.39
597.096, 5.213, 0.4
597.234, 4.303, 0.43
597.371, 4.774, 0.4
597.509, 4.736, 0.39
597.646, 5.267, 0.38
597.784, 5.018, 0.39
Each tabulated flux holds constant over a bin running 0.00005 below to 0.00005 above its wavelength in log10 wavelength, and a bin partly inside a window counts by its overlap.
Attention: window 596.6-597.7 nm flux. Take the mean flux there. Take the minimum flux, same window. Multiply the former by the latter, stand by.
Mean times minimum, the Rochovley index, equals 21.0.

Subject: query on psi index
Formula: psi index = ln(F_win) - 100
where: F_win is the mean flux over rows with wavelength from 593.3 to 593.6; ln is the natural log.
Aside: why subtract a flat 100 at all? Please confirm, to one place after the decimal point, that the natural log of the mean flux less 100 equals -98.5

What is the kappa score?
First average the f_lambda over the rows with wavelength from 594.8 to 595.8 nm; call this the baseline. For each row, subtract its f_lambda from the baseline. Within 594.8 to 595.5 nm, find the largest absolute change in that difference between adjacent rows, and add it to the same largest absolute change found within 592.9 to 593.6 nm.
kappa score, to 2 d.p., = 0.97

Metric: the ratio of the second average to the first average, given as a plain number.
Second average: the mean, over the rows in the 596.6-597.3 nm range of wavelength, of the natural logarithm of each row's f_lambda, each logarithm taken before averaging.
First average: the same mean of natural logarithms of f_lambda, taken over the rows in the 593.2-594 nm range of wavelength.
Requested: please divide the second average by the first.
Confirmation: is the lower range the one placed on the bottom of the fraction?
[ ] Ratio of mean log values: 1.05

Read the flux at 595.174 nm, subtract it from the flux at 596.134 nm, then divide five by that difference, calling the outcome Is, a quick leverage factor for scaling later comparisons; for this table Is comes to 57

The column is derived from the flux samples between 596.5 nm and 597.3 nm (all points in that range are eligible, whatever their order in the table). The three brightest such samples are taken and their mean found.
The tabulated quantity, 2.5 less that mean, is -2.82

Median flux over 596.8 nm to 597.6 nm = 4.80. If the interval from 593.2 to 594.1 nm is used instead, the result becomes 4.40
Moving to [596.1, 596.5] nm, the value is 4.68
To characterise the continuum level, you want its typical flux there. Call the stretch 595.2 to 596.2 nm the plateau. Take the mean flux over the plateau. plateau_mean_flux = 4.77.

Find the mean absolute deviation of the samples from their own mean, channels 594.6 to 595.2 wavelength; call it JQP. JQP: 0.47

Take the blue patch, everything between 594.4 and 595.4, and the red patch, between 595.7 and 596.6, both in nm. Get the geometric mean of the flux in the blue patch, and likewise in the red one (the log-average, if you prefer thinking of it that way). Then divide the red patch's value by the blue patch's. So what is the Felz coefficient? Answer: 1.05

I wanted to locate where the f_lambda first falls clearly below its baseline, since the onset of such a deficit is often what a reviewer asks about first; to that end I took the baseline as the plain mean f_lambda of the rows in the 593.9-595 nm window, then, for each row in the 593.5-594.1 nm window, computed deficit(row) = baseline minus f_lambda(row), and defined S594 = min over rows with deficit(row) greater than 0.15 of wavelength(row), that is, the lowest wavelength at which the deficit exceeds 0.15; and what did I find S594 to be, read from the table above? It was 593.669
